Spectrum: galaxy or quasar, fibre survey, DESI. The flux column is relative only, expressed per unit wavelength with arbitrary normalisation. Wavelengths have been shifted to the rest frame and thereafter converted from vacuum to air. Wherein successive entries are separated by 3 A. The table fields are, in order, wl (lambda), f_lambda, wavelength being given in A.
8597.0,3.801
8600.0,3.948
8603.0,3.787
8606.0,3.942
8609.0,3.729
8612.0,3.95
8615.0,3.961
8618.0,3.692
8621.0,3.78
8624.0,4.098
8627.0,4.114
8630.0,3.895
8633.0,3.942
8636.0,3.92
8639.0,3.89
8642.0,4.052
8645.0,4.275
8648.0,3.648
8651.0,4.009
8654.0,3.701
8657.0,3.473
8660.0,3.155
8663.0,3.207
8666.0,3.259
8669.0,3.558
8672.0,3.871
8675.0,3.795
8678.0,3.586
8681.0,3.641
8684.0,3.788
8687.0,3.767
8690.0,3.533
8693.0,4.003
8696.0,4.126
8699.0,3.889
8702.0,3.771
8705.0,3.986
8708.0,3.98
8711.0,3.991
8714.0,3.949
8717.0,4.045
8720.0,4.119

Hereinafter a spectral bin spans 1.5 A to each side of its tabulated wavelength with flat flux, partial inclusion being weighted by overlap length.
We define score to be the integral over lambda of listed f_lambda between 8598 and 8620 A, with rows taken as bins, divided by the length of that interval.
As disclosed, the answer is 3.86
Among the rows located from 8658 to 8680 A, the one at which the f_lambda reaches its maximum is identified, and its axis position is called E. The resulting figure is 8672.0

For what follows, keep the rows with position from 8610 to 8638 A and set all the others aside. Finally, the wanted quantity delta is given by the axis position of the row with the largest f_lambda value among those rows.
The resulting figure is 8627.0 A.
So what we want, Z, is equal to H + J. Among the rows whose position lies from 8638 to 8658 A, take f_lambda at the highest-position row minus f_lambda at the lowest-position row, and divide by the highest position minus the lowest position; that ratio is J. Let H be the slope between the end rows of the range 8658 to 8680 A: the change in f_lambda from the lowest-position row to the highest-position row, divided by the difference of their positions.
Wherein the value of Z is 0.001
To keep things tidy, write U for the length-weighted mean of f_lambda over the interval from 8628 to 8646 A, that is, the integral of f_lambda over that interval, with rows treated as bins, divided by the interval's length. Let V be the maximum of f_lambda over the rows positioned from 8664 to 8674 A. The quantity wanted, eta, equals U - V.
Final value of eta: 0.12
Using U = 3.99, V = 3.871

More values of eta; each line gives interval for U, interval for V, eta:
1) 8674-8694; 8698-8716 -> -0.27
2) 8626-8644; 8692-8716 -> -0.15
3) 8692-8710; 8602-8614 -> 0.01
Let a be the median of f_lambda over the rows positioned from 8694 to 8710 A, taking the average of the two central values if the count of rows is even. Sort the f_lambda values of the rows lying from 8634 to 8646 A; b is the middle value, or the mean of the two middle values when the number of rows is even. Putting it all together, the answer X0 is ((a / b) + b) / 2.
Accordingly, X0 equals 2.49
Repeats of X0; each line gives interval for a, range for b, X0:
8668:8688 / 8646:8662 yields 2.34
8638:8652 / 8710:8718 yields 2.50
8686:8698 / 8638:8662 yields 2.41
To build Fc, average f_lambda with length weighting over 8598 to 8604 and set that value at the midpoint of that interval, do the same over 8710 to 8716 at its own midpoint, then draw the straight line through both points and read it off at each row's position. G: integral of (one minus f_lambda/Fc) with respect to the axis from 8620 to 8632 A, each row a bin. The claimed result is -0.3 A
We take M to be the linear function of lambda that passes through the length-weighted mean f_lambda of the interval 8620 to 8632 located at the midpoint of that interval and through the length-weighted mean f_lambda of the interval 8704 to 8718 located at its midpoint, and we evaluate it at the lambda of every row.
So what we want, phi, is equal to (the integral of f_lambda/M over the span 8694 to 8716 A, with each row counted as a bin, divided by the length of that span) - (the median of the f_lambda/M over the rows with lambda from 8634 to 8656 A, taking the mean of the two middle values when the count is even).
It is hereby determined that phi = 0.01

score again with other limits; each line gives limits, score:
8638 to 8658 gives 3.87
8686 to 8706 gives 3.87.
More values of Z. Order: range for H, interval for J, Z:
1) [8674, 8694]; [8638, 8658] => -0.012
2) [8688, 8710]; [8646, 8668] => 0.003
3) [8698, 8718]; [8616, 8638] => 0.021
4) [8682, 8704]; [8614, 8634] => -0.002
